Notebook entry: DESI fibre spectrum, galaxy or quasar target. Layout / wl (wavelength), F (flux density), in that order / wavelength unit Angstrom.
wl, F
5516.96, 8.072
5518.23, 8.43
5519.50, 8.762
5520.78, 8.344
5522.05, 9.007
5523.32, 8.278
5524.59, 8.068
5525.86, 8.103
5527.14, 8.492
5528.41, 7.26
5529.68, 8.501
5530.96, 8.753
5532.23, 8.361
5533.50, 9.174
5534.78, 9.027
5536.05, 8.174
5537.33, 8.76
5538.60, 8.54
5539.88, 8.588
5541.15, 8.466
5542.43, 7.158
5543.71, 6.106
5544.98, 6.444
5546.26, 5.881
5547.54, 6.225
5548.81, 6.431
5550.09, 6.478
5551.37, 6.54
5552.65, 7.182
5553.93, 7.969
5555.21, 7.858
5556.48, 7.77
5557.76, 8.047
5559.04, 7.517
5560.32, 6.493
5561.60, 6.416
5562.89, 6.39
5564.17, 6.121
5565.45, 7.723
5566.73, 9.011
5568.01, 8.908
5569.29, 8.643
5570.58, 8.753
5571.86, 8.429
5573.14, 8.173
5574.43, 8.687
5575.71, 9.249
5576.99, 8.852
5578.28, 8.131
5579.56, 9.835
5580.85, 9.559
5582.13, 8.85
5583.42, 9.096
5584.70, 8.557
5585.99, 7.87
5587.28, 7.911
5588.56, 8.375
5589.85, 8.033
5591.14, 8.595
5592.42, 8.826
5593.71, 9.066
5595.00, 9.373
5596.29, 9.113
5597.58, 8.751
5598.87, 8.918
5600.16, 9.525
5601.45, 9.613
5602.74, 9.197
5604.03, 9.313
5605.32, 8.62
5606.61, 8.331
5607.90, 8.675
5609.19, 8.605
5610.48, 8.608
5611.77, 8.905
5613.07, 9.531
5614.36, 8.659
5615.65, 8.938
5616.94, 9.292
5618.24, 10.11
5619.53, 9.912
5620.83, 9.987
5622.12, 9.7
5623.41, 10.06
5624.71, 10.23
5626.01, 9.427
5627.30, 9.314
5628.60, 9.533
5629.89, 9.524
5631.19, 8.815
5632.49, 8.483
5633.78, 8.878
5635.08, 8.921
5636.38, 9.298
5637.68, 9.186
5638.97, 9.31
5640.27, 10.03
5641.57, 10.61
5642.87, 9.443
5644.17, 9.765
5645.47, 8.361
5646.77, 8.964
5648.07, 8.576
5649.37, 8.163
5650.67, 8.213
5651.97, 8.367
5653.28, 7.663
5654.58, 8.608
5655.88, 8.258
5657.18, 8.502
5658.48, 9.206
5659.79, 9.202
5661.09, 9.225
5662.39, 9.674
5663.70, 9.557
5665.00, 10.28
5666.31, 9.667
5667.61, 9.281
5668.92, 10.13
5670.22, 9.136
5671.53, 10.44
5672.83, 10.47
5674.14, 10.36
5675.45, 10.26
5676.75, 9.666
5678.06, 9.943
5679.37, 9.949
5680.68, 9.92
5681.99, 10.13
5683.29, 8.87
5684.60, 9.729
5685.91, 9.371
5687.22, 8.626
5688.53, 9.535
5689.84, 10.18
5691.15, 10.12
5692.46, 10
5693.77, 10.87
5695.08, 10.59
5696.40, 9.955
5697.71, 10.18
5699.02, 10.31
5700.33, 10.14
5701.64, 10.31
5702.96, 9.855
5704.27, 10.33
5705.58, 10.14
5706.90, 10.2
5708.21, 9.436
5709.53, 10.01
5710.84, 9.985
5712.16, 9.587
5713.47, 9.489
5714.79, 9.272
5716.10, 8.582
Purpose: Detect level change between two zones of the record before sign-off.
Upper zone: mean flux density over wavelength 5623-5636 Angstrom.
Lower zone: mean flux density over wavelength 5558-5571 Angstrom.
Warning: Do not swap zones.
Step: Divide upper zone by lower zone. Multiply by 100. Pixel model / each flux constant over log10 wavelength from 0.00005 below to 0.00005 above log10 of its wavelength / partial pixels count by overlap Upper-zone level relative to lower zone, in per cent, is 123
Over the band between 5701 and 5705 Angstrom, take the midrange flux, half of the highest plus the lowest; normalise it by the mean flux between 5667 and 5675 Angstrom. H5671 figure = 1.01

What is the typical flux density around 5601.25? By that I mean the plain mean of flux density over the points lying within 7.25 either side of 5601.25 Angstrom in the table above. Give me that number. 9.04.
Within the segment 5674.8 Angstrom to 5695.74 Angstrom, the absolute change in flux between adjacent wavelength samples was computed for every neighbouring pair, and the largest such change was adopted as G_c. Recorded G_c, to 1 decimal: 1.3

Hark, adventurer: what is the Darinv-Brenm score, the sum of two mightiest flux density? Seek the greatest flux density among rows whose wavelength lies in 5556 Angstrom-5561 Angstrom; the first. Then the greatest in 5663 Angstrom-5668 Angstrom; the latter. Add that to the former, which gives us 18.3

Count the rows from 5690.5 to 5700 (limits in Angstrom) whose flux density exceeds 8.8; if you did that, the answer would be 7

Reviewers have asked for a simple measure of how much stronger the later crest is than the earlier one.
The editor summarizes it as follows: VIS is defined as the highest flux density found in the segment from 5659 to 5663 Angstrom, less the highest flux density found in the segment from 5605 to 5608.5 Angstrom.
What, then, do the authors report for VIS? 1.0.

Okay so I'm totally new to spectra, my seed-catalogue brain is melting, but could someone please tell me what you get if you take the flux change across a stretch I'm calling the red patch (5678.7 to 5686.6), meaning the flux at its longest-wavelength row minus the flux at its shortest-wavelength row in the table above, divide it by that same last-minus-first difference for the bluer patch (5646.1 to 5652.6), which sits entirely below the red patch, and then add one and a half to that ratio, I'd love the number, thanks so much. 2.47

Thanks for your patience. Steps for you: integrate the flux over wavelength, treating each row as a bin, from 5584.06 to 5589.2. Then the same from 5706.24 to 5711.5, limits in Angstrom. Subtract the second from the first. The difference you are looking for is -10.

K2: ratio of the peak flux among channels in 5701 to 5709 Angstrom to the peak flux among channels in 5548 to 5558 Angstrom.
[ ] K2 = 1.28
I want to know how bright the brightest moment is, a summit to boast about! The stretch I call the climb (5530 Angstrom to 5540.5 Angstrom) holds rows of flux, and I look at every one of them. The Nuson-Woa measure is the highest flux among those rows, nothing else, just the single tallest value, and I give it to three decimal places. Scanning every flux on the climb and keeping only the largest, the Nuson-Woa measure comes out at 9.174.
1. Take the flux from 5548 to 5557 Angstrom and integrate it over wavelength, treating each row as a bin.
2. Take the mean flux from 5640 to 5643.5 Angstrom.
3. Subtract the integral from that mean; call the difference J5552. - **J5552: -54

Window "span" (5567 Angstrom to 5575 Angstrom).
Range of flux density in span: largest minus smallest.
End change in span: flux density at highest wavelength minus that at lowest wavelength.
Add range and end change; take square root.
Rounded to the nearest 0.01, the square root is 0.72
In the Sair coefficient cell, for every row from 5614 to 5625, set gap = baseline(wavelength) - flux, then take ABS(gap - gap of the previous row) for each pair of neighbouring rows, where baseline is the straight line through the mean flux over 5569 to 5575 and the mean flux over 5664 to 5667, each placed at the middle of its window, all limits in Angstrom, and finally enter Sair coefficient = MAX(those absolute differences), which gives 0.80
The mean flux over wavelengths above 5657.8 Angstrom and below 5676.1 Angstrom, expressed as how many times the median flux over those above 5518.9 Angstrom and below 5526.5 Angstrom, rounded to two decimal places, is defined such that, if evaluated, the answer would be 1.18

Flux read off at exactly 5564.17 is 6.121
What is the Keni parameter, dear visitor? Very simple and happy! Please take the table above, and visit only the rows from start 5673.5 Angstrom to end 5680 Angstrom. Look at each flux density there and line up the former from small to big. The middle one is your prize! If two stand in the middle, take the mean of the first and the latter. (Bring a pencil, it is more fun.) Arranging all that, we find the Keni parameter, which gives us 9.9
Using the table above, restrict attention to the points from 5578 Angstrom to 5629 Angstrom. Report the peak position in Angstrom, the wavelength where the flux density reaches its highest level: 5624.71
